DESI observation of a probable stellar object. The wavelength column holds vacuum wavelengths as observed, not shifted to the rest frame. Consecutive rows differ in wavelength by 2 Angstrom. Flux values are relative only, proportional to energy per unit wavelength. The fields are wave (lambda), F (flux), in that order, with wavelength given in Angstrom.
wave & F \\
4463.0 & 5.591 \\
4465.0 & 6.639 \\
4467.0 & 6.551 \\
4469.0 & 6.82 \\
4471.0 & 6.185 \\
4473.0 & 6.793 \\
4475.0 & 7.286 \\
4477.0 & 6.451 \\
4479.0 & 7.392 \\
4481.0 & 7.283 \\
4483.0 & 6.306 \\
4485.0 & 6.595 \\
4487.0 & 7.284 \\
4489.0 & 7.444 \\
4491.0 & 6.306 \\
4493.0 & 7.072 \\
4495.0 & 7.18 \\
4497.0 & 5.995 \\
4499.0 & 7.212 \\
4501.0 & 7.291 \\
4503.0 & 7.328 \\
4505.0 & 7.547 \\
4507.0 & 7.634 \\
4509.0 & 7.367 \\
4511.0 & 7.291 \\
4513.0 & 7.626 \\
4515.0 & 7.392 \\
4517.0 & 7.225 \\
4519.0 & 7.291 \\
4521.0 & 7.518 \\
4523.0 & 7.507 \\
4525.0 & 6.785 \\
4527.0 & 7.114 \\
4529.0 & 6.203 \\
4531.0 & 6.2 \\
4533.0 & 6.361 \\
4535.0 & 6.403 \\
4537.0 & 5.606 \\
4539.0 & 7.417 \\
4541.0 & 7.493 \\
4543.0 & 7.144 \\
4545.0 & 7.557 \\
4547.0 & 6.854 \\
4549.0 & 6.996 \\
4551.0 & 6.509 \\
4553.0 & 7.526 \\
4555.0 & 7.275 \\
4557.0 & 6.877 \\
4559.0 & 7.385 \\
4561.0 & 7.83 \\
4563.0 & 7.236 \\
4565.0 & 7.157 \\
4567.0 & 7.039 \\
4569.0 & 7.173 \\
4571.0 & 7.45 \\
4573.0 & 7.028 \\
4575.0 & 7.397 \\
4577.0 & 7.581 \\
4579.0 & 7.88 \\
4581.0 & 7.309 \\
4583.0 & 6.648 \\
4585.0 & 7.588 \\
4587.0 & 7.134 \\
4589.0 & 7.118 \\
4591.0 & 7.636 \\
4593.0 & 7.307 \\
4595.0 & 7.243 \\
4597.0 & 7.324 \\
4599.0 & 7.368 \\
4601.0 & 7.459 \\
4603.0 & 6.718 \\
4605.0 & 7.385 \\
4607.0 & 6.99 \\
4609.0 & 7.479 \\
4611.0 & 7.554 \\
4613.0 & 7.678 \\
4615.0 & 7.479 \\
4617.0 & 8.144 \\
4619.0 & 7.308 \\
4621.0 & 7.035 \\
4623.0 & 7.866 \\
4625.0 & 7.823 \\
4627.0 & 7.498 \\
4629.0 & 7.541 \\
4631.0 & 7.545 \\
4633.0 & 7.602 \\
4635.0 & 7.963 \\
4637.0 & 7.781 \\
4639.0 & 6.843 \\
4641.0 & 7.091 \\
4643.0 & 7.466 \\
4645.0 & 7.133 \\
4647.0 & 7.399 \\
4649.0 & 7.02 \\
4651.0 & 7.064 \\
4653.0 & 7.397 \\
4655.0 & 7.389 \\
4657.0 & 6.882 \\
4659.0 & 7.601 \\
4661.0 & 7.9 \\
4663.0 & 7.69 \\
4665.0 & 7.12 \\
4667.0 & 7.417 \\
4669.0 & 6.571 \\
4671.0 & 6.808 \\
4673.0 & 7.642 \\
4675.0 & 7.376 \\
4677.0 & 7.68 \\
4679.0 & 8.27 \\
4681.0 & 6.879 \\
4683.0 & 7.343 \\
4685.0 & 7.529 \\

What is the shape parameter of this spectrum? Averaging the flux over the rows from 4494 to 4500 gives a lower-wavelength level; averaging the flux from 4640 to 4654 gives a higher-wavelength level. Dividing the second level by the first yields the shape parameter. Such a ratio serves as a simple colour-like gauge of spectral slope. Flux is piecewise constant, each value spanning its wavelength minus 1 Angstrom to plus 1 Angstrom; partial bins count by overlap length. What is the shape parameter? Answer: 1.06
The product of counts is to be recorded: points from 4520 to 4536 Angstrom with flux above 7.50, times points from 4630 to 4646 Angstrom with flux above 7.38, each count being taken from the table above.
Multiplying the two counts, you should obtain 10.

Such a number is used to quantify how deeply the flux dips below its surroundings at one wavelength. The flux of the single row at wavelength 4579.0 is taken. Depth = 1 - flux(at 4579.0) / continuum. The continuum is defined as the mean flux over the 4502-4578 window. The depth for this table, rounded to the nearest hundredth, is -0.10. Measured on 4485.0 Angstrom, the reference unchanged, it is 0.08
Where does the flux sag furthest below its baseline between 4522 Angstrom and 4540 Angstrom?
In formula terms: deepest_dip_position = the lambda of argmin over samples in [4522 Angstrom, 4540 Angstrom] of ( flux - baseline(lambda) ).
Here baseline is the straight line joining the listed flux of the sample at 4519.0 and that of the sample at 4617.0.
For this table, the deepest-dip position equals 4537.0 Angstrom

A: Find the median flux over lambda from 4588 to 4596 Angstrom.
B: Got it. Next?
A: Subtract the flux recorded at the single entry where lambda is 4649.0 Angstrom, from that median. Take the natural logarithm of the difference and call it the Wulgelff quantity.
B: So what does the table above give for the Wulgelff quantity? -1.4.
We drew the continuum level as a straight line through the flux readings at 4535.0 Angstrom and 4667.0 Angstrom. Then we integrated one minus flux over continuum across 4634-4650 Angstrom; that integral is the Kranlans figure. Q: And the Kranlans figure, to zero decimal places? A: 0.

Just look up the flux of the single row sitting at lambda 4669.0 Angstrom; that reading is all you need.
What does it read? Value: 6.571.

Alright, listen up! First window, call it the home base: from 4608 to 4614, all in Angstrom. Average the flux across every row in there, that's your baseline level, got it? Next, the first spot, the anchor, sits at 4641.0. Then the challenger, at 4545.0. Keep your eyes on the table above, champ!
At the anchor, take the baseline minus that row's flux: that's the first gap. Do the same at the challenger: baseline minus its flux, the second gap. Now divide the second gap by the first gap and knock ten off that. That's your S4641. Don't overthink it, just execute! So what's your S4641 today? -9.97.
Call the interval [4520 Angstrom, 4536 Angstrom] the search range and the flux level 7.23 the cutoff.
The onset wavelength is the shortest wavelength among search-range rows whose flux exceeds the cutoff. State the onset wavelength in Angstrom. 4521.0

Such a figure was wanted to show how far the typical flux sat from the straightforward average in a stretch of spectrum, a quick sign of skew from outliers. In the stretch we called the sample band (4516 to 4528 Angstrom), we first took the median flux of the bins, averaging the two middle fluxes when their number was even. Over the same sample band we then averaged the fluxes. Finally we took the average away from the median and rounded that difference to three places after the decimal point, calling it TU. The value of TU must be 0.018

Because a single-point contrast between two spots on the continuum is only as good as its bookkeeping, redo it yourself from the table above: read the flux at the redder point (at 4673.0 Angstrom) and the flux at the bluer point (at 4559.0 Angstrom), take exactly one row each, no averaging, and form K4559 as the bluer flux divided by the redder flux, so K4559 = 0.97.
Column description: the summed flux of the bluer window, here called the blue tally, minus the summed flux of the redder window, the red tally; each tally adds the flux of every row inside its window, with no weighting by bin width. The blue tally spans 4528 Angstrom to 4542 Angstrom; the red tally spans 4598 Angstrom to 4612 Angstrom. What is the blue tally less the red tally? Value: -5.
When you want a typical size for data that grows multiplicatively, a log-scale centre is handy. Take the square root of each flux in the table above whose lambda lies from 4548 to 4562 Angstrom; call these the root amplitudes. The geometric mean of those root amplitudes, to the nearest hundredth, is 2.68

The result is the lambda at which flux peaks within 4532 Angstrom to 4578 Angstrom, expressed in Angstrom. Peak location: 4561.0 Angstrom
